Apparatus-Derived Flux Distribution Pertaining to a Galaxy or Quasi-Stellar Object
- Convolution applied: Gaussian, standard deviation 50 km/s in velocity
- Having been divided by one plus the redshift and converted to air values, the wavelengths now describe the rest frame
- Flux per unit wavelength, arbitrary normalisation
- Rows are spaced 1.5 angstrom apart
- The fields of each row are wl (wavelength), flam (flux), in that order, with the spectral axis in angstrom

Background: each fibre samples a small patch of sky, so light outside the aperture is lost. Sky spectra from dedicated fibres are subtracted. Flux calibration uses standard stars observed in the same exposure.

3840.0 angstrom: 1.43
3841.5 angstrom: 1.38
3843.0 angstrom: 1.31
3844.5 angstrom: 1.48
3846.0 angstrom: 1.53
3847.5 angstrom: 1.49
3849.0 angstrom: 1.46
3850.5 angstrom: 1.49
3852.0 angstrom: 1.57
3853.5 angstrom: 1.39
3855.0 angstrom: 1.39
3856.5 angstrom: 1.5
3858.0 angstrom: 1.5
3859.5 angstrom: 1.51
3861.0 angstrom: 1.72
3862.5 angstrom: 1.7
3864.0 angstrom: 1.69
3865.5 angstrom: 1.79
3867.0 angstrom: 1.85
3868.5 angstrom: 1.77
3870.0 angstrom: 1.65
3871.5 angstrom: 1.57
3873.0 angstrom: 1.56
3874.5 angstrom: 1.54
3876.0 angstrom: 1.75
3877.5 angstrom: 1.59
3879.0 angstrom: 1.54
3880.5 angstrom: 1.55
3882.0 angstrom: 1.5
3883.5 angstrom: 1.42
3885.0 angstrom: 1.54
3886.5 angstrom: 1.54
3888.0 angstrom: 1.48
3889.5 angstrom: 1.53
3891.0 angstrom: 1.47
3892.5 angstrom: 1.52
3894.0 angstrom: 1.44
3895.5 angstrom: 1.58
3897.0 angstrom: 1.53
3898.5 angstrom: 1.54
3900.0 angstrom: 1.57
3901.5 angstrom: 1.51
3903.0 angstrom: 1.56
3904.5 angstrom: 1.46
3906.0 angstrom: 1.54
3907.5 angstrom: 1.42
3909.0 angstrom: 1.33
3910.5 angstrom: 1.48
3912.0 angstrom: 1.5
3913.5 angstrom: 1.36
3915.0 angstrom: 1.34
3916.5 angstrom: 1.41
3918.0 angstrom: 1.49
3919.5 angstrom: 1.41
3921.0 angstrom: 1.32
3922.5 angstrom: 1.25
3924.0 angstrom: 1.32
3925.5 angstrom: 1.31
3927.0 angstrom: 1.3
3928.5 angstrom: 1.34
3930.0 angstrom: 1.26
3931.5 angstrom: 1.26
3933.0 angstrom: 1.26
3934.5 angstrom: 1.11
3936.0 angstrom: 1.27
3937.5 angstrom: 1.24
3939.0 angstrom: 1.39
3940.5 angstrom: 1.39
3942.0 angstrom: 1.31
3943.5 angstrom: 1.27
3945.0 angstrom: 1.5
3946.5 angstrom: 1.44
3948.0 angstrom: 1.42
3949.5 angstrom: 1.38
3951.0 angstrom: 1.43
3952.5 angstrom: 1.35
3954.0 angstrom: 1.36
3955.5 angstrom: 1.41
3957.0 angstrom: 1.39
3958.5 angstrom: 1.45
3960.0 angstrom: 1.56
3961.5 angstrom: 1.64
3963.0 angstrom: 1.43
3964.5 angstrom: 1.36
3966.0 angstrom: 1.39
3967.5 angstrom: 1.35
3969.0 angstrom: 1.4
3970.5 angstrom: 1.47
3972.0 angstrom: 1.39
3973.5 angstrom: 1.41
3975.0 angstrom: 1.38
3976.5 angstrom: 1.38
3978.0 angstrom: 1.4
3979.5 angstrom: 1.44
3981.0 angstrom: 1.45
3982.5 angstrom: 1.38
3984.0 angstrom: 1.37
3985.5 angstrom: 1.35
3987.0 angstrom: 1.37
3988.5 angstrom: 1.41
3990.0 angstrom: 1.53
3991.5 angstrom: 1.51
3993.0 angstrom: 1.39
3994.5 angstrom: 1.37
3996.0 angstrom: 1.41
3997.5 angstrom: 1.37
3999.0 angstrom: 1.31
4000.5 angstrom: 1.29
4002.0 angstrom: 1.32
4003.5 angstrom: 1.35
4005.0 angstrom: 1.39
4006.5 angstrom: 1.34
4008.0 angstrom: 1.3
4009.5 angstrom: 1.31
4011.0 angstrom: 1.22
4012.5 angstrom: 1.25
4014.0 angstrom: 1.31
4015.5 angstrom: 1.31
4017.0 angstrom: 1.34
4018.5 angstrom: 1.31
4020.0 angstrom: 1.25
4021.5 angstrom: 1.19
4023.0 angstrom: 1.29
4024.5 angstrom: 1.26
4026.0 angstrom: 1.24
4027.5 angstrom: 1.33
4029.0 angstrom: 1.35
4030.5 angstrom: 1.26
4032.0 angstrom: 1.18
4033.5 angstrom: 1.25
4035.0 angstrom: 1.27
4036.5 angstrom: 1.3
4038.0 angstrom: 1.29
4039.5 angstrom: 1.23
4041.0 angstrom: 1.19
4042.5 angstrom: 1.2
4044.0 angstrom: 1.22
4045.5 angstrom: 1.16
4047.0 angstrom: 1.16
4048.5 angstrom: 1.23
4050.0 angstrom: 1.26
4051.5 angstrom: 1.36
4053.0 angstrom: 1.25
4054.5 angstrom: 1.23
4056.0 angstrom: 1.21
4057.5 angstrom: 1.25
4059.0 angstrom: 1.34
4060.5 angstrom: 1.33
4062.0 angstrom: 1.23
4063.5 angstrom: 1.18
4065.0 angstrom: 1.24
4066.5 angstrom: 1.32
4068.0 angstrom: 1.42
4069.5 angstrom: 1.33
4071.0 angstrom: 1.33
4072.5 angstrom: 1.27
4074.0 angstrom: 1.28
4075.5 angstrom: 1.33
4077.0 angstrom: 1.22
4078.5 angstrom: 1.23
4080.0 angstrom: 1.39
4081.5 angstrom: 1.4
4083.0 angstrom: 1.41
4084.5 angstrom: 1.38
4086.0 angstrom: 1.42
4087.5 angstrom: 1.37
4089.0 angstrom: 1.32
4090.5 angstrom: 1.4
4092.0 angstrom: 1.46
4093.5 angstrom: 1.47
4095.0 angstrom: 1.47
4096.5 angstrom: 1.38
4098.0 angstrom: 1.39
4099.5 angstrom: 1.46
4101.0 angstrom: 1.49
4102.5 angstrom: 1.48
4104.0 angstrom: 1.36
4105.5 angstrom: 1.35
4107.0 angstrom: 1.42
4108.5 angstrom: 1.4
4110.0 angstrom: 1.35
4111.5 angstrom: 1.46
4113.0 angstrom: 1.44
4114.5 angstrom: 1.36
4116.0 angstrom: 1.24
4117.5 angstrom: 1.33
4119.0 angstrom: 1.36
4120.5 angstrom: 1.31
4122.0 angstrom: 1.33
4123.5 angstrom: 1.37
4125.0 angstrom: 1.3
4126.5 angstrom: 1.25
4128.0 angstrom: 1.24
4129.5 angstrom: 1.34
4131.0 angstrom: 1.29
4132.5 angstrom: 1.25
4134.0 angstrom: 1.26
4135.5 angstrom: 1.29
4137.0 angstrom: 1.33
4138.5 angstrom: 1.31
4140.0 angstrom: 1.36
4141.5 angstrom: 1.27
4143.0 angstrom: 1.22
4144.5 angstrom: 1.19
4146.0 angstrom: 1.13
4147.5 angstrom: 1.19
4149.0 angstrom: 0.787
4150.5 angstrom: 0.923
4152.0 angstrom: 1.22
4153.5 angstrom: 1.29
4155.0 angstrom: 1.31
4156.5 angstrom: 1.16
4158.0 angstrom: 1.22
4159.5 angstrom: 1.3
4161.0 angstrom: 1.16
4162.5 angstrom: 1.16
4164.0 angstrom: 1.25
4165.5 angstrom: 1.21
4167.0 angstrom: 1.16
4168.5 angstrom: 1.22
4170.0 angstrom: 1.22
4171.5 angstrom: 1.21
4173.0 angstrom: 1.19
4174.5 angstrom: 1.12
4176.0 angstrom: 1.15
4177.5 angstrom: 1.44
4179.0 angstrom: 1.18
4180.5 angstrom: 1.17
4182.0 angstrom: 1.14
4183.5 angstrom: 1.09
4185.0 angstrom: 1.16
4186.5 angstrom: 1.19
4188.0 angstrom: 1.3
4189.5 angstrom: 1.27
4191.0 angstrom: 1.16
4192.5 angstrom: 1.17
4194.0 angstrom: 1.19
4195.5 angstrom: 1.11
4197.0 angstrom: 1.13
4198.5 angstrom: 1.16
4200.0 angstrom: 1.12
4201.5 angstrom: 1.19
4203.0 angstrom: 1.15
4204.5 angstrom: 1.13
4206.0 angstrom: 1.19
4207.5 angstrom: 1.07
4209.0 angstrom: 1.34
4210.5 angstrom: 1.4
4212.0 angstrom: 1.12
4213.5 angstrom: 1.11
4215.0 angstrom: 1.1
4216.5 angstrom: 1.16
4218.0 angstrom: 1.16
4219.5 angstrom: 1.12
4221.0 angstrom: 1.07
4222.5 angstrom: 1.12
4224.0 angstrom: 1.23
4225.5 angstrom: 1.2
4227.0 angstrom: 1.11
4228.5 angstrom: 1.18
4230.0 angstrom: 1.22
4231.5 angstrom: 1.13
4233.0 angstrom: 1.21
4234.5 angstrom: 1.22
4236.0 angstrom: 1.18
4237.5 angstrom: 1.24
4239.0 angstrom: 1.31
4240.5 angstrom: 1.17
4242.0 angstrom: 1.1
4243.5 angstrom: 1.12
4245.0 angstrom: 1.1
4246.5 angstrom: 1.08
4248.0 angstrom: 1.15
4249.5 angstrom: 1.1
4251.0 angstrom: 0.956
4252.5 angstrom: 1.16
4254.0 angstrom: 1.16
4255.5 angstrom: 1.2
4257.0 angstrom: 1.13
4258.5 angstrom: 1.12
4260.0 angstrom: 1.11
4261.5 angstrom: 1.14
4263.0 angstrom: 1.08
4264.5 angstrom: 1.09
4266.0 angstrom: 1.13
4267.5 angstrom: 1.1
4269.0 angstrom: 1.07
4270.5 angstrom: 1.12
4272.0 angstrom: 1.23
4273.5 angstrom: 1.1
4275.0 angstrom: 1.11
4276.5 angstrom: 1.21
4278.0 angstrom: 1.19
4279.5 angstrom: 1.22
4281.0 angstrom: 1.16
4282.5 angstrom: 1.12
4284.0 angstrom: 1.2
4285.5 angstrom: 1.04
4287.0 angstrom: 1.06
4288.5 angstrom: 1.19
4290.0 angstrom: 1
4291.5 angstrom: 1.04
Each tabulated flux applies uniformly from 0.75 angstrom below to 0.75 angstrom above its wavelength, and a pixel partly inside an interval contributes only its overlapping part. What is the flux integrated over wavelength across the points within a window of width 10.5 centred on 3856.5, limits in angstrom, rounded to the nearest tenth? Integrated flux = 15.9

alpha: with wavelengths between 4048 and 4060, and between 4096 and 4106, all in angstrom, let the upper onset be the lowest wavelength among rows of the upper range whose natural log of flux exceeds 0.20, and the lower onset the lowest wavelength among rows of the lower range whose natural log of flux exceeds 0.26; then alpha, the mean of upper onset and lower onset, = 4074.0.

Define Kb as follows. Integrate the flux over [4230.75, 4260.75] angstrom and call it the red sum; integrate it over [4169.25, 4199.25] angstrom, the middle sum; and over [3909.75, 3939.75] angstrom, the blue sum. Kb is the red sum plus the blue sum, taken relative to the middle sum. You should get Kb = 2.1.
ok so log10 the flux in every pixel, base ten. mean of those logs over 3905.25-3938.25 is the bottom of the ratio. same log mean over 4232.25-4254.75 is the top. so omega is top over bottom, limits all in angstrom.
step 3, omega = 0.47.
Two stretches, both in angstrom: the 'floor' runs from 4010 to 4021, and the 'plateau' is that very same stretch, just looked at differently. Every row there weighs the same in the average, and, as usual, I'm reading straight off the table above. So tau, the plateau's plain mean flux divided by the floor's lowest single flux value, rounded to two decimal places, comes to 1.05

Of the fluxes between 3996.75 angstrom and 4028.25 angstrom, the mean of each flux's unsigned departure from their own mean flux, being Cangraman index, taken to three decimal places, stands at 0.038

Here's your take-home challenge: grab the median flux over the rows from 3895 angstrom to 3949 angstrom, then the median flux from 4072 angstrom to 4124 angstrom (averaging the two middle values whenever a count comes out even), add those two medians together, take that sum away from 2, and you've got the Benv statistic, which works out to -0.77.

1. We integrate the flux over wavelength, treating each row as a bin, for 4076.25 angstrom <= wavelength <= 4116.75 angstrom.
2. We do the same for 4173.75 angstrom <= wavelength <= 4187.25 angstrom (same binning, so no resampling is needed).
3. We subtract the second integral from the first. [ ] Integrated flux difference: 40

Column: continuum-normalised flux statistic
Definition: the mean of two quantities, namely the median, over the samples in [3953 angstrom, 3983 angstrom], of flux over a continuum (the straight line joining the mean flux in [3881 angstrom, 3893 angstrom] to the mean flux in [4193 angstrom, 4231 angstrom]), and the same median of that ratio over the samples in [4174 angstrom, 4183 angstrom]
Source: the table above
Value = 0.98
